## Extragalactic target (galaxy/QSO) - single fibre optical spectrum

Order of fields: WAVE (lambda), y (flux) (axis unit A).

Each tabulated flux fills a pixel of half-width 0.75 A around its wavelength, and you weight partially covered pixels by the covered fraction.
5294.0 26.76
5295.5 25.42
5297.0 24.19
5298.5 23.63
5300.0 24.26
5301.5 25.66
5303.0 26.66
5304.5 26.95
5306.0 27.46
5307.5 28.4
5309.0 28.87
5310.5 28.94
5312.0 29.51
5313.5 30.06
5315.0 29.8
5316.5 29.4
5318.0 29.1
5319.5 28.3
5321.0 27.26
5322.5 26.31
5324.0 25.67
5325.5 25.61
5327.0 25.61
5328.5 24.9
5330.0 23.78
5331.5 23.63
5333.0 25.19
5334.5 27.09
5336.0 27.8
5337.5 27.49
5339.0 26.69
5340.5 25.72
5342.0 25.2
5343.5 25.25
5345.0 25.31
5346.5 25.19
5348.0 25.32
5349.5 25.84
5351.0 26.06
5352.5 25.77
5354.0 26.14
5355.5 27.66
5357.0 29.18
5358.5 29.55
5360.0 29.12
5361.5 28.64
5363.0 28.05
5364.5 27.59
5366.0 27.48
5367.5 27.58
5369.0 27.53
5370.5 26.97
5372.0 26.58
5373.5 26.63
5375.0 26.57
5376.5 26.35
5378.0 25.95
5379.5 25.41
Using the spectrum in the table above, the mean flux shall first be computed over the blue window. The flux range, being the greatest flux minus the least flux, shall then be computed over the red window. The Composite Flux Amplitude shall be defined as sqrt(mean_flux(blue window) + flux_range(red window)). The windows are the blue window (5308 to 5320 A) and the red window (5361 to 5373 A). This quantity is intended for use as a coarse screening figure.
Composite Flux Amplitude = 5.60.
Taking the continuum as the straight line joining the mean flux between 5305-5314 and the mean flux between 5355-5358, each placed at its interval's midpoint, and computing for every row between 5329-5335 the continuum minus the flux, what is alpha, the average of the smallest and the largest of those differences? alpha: 3.3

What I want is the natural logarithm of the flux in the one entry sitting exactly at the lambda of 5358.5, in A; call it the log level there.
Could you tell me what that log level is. 3.39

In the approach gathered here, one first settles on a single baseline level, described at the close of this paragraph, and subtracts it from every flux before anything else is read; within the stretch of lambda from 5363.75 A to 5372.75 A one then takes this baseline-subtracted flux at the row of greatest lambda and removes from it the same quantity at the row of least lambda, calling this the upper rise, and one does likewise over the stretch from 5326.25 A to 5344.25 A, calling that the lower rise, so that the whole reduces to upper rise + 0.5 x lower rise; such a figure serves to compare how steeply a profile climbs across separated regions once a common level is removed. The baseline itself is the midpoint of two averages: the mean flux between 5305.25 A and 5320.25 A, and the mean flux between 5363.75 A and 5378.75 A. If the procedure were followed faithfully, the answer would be -1.2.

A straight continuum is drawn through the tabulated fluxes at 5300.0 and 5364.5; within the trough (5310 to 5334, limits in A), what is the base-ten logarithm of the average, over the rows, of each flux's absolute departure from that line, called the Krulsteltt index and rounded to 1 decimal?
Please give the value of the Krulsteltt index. 0.4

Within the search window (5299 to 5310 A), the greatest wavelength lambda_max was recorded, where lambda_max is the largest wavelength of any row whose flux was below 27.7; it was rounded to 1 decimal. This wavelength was 5306.0 A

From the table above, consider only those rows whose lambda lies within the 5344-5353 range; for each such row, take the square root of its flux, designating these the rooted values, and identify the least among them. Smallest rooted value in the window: 5.02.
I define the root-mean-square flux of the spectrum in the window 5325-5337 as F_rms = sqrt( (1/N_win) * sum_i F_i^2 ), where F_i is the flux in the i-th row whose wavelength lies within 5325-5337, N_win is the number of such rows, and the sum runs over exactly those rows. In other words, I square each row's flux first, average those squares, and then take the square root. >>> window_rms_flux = 25.5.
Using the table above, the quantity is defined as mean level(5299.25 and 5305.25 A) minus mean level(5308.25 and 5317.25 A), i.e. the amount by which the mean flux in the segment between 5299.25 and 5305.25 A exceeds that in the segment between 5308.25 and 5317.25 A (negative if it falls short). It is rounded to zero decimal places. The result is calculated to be -4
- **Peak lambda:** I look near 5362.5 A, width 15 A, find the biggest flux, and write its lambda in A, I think 5358.5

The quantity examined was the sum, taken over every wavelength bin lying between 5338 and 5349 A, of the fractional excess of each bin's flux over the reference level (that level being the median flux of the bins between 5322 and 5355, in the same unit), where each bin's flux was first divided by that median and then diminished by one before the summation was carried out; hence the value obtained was -0.03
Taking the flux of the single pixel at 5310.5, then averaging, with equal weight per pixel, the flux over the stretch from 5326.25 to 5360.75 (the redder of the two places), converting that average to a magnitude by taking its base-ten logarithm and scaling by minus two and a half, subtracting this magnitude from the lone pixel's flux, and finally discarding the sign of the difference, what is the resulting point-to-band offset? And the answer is 32.5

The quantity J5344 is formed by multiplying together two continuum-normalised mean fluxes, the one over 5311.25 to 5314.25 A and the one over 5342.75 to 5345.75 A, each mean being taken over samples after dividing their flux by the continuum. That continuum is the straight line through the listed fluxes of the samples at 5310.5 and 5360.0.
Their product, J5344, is 0.895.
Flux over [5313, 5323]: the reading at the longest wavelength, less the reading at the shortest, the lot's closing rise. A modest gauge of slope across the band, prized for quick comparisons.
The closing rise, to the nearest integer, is -4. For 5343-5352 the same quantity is 1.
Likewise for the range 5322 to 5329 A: -1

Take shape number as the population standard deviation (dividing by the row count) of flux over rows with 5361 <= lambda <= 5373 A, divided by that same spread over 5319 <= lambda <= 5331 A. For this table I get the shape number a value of 0.45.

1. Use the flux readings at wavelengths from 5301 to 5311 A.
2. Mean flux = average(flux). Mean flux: 27.6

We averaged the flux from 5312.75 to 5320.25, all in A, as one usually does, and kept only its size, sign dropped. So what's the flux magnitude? 29.3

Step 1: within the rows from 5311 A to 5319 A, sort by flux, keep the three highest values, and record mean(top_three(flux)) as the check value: 29.8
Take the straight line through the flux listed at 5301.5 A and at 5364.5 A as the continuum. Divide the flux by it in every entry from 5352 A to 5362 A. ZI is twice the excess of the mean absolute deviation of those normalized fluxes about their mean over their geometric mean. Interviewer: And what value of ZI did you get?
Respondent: -1.96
